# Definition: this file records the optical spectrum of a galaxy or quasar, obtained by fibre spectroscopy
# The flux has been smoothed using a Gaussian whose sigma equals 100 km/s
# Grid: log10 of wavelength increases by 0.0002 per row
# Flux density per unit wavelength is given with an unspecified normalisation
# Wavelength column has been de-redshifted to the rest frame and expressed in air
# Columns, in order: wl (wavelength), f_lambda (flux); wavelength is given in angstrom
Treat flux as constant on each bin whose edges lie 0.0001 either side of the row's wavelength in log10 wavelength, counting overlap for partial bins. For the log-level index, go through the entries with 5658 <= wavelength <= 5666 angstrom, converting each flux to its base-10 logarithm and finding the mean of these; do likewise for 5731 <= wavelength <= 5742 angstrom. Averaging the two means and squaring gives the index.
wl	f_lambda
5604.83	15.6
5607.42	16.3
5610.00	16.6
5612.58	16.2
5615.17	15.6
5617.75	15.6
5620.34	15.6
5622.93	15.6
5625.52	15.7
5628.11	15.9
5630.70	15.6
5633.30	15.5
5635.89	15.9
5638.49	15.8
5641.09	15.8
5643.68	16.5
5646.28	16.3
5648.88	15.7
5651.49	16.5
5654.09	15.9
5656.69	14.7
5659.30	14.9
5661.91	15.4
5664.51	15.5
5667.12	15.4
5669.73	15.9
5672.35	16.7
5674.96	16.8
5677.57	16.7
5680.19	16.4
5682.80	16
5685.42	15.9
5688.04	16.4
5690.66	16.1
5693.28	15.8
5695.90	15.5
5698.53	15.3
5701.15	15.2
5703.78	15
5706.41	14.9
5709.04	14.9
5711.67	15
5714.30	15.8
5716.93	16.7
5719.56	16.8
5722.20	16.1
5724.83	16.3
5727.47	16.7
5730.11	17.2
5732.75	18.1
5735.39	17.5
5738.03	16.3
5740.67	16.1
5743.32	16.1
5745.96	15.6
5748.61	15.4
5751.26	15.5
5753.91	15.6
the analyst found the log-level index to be 1.46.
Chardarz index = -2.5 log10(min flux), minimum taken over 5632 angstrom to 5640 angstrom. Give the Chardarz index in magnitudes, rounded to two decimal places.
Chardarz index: -2.98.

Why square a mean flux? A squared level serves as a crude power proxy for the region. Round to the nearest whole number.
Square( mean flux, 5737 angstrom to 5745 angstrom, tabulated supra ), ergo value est 261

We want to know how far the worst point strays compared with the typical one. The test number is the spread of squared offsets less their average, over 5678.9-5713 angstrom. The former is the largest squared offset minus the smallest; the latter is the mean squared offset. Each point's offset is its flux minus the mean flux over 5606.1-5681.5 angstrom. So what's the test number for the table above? 0.6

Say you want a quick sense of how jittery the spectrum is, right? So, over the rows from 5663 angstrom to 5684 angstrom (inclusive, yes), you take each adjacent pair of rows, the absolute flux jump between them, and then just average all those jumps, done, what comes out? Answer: 0.33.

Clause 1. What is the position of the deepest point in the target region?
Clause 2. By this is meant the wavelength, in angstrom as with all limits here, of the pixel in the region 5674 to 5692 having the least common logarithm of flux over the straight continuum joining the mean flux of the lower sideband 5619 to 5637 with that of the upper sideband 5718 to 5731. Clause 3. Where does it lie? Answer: 5685.42 angstrom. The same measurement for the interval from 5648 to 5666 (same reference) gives 5656.69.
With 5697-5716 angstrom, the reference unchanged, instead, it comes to 5709.04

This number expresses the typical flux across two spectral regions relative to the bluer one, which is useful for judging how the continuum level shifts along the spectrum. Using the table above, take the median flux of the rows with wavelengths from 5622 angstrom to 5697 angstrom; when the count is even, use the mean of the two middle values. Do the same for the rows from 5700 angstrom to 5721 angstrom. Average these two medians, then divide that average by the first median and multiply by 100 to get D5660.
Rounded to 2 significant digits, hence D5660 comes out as 97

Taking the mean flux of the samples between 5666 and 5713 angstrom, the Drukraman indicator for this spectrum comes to 15.77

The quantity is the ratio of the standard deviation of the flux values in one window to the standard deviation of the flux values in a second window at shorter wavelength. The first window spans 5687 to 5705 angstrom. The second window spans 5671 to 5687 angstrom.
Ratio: 1.3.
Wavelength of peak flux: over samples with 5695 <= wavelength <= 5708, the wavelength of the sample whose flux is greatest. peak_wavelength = 5695.90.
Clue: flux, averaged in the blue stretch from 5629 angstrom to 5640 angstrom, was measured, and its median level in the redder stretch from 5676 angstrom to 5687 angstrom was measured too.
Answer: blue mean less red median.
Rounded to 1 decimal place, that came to -0.5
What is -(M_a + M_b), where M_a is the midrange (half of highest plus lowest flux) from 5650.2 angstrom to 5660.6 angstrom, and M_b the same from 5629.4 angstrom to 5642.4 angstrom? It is -31.3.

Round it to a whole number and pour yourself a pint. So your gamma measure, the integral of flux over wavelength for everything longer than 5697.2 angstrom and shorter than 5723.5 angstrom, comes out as 409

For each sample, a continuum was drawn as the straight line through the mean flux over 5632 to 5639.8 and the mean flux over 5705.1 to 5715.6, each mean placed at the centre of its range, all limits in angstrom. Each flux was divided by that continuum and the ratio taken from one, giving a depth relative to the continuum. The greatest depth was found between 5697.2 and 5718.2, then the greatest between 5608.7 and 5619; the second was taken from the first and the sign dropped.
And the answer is 0.00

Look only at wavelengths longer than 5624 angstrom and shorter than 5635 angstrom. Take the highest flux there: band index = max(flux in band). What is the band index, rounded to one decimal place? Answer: 15.9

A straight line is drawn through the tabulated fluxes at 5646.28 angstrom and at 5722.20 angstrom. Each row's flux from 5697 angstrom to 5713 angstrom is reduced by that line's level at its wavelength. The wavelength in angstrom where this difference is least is 5706.41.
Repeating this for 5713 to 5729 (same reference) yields 5714.30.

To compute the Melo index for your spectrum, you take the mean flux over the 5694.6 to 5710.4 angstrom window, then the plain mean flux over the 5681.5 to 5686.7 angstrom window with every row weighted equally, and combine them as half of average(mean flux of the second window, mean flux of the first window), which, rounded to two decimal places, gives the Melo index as 7.77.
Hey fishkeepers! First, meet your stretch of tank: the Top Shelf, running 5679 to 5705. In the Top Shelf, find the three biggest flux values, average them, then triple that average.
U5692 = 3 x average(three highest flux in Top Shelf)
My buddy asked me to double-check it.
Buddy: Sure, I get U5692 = 48.9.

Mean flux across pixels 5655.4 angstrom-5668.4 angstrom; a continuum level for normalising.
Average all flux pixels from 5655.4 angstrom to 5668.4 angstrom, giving 15.2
